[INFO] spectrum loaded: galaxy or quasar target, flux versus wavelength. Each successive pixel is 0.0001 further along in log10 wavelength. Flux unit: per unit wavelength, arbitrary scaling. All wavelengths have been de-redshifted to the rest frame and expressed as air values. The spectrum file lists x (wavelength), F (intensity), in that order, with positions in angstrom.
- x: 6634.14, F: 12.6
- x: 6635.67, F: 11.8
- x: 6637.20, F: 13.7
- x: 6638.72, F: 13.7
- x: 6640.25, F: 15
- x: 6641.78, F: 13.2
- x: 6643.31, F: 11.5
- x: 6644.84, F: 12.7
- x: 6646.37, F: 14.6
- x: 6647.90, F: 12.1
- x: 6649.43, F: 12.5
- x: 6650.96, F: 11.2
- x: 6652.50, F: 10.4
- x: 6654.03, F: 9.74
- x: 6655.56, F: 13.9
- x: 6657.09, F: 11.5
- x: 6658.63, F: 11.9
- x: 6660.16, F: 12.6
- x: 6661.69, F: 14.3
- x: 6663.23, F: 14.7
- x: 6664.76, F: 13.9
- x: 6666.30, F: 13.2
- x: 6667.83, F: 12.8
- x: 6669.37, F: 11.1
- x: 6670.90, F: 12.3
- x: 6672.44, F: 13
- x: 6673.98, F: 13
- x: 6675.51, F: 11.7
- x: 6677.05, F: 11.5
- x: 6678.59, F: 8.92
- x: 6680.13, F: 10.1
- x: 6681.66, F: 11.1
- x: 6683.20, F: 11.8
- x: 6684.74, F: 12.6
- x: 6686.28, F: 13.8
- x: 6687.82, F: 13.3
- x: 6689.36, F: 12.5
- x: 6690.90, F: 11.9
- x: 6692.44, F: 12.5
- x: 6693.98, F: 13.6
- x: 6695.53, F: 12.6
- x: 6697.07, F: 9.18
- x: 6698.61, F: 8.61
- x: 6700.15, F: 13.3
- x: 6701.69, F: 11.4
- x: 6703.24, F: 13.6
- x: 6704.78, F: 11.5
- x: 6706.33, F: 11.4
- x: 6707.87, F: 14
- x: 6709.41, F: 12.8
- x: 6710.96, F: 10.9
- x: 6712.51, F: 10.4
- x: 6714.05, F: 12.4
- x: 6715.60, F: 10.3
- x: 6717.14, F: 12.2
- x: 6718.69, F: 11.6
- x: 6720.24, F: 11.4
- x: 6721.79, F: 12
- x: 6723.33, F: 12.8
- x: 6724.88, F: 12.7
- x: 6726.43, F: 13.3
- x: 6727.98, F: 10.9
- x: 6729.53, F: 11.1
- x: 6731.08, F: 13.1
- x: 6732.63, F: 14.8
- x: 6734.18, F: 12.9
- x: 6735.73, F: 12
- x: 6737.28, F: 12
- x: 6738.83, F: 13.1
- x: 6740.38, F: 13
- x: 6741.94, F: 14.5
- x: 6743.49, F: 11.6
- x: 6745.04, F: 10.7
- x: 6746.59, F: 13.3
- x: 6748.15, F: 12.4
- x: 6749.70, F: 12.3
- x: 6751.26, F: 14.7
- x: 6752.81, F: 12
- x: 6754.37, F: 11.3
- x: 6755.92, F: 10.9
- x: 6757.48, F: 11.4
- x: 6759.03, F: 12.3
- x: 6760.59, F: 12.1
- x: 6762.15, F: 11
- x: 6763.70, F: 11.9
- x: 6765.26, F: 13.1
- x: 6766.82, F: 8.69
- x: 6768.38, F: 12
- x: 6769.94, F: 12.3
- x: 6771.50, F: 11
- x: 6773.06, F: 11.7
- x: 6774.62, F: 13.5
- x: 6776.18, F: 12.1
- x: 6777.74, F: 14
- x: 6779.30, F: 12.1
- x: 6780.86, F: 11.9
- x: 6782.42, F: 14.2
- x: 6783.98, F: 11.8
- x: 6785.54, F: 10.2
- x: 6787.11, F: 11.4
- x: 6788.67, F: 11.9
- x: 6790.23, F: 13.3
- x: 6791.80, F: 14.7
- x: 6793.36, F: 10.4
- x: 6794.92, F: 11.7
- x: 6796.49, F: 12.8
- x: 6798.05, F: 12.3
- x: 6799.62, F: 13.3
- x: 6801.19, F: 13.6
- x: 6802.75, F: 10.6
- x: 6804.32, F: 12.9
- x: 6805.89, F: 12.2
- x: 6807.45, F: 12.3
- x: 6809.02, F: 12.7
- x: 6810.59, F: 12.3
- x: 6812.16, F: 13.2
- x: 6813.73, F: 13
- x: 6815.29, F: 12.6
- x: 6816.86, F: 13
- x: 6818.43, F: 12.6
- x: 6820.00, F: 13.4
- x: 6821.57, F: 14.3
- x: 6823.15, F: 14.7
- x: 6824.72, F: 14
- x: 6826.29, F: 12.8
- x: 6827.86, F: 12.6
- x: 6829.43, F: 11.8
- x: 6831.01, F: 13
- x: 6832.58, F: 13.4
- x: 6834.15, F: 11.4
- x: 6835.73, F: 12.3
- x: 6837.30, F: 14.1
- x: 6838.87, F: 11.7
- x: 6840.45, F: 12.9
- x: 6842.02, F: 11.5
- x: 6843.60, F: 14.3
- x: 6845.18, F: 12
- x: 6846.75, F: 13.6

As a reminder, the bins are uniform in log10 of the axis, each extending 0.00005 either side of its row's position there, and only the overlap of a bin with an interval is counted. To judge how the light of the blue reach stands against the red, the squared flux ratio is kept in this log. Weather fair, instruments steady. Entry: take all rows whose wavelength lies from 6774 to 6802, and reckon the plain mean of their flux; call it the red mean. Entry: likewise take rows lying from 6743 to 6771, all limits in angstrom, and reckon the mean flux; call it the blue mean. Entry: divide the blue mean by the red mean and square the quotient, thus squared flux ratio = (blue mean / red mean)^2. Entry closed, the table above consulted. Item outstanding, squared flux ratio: 0.90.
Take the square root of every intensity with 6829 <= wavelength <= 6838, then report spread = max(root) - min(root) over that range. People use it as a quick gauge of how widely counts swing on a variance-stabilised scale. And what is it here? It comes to 0.38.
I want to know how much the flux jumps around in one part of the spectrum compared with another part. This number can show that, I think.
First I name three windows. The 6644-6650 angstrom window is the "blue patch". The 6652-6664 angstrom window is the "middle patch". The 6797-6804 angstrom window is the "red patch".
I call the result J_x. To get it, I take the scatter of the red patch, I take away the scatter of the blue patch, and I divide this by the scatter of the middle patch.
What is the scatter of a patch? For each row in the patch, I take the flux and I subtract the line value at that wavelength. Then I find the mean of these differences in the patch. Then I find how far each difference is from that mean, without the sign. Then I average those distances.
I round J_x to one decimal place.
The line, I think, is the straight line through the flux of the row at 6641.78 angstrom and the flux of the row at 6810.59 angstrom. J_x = 0.1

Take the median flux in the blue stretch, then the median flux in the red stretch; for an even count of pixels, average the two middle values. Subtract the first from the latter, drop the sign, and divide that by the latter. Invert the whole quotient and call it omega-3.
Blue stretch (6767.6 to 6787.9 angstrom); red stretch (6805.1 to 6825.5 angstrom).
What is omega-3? 13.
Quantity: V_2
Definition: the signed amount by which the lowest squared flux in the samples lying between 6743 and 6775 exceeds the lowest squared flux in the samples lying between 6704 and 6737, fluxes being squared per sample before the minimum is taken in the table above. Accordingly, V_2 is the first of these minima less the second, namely -31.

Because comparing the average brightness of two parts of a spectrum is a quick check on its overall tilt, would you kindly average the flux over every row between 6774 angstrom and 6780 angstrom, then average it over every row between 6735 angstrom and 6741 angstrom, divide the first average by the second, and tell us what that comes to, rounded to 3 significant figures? 1.03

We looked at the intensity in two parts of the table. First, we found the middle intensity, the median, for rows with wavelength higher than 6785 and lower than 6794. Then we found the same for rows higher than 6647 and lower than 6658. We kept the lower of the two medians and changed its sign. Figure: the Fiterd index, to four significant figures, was -11.50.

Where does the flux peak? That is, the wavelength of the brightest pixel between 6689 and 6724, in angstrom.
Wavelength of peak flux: 6707.87 angstrom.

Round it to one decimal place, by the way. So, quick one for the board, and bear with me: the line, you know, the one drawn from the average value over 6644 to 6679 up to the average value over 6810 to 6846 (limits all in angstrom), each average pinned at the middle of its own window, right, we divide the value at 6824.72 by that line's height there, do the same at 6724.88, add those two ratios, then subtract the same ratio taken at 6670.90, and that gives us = 1.1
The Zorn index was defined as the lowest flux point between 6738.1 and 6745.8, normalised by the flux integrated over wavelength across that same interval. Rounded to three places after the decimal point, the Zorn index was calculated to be 0.110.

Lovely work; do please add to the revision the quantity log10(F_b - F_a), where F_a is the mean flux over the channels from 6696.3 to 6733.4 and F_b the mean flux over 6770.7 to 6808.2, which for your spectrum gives -0.371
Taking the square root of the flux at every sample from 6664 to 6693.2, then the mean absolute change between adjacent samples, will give 0.13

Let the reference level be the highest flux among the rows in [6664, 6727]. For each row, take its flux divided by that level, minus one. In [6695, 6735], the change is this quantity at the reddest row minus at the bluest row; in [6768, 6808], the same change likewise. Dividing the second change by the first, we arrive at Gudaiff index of 1.0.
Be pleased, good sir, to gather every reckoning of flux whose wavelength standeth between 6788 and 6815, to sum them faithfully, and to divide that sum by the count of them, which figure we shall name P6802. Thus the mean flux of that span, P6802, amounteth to 12.5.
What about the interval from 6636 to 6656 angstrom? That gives 12.6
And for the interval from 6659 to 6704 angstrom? 12.2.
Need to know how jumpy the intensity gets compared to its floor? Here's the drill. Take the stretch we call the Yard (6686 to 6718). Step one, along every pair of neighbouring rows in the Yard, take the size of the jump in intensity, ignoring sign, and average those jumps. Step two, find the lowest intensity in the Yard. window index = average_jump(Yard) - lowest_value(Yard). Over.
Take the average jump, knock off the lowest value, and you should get -7.0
